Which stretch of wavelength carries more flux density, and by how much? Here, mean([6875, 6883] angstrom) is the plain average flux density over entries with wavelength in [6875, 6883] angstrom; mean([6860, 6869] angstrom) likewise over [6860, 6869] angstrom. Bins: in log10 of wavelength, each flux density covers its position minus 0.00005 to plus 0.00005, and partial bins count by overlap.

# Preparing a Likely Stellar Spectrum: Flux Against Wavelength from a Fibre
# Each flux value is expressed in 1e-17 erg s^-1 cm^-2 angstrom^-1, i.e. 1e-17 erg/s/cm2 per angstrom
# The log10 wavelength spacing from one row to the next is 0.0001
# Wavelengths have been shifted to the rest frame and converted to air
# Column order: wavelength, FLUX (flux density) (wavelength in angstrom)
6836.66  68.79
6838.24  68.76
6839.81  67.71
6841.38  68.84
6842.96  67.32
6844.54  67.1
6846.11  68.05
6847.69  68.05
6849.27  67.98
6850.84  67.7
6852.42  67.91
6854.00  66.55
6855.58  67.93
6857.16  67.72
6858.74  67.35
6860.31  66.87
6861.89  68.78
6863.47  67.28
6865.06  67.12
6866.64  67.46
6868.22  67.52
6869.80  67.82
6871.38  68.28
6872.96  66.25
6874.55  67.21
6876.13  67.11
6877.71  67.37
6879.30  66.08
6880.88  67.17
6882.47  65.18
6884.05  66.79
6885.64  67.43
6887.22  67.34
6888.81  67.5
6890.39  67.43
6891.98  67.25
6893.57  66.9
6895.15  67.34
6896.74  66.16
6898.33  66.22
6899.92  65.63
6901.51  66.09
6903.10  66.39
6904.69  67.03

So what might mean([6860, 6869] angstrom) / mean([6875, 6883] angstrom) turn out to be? 1.01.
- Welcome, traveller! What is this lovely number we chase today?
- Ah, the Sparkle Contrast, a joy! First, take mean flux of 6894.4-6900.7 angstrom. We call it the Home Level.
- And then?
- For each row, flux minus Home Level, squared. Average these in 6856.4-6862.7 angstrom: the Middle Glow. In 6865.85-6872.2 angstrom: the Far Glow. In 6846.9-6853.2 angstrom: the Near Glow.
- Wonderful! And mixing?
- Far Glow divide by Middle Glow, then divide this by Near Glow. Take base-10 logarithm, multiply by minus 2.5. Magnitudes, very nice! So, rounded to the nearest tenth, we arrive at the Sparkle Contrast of 1.1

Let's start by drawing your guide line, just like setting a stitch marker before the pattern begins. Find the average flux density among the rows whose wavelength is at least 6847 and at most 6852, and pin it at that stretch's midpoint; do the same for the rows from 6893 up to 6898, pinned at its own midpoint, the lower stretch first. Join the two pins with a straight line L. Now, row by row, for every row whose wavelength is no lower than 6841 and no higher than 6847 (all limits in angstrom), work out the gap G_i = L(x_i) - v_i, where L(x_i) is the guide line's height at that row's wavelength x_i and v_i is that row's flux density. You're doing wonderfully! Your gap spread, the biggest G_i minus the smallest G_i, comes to 1.7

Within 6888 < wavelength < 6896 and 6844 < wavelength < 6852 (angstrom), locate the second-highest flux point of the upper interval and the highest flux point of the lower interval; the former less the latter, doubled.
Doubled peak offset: -1.2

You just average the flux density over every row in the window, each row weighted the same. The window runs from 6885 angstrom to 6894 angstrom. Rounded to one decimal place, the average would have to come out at 67.3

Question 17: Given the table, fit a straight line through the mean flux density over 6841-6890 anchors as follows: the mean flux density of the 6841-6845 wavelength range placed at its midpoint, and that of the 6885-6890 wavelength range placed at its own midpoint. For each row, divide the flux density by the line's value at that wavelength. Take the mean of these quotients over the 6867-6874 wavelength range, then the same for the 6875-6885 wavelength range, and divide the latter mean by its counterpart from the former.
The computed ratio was 0.988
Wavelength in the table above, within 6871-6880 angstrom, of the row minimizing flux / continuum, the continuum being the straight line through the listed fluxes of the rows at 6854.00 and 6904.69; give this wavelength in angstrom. 6879.30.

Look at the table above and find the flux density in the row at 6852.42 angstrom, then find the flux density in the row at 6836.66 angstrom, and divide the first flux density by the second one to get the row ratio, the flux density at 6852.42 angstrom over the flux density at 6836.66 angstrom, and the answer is 0.99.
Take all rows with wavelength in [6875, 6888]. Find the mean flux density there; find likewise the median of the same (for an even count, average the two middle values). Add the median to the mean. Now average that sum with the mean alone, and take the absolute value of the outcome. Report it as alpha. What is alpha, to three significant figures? 100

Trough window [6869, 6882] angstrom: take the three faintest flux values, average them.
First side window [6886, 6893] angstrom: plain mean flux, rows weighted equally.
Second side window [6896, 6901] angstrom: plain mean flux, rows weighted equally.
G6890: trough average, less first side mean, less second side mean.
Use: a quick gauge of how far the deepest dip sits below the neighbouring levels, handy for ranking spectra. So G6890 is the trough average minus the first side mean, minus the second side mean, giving -66.9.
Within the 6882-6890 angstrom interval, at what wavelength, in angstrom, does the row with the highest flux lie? 6888.81 angstrom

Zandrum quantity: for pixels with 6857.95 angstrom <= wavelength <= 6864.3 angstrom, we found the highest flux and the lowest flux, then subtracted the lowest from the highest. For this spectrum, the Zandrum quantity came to 1.9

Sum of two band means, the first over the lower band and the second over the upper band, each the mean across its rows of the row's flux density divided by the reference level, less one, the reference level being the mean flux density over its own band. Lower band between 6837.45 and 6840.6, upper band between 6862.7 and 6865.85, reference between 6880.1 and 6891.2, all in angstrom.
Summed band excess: 0.022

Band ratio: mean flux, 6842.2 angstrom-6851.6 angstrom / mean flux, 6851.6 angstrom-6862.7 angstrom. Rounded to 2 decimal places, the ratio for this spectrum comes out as 1.00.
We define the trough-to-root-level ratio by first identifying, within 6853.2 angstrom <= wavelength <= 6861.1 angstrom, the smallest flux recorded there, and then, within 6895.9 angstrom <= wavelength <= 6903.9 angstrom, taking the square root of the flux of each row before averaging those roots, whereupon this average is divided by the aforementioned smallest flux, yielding 0.122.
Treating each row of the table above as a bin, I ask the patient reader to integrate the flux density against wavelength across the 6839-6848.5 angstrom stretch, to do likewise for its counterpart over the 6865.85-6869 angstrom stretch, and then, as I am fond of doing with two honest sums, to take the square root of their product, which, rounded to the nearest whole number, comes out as 370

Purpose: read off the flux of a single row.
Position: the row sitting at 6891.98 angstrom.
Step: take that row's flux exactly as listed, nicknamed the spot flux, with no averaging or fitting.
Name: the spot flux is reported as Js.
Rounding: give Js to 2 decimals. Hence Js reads 67.25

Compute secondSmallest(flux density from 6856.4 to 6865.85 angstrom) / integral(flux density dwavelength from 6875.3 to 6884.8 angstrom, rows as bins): 0.1060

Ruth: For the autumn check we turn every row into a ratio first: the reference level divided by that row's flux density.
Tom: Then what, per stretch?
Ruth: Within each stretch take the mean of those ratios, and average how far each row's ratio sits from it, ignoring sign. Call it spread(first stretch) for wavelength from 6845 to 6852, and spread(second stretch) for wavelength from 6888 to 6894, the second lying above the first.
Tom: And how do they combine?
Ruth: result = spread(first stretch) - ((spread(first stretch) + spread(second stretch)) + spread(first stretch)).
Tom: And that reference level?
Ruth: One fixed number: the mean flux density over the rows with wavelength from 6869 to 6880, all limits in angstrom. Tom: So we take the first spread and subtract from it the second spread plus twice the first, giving -0.005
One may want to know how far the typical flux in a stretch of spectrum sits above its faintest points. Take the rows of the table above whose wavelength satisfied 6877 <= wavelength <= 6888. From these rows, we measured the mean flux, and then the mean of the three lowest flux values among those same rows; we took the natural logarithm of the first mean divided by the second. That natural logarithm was 0.011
